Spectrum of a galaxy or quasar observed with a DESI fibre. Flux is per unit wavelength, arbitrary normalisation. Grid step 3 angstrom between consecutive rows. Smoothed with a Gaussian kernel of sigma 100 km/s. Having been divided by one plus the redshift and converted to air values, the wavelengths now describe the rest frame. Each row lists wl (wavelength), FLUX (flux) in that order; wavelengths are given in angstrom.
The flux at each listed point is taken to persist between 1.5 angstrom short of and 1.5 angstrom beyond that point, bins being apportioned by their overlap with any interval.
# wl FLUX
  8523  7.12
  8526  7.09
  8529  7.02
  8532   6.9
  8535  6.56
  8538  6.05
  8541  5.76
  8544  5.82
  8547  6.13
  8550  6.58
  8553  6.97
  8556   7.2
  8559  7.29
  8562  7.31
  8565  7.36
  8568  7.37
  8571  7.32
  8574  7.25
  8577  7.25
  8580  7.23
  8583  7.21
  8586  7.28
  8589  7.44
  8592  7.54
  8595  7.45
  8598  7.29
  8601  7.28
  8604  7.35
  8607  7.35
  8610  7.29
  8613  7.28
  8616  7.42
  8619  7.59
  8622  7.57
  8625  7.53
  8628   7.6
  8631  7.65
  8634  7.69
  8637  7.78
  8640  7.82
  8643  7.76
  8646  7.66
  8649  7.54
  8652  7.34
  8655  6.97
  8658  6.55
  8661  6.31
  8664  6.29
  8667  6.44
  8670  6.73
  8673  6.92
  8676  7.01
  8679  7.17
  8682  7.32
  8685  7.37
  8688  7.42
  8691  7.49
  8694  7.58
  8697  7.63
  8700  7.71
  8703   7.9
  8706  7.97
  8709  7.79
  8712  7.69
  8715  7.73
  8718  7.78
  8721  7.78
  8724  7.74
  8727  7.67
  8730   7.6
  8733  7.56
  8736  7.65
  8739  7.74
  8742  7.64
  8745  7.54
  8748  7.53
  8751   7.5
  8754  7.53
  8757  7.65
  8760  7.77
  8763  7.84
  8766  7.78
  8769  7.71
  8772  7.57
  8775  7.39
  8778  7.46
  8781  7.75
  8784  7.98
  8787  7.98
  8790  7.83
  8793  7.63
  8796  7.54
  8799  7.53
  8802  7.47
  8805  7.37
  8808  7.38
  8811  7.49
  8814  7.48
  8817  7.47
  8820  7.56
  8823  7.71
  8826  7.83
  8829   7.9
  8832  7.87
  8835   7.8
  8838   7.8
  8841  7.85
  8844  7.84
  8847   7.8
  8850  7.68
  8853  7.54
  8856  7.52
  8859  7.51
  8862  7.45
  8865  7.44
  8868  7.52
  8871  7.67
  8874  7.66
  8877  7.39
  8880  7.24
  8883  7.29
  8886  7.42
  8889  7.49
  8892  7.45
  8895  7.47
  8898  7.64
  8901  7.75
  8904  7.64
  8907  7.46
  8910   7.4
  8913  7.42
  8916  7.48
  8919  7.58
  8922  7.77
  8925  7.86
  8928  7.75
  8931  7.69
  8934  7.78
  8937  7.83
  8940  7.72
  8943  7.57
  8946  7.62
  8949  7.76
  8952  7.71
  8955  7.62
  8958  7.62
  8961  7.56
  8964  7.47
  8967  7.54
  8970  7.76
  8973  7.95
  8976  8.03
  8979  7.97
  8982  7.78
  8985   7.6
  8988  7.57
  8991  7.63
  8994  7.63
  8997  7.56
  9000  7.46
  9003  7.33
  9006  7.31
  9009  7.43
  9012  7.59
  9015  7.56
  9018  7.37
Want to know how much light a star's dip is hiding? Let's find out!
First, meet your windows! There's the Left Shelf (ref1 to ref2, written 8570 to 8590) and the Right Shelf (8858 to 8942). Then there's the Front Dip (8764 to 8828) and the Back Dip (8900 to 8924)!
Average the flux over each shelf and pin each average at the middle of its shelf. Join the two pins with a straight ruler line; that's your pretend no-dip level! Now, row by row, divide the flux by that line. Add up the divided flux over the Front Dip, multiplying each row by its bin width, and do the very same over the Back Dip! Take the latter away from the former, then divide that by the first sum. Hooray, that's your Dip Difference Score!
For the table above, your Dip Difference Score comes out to 0.6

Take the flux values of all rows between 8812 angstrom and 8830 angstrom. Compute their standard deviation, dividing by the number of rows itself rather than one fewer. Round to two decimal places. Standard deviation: 0.17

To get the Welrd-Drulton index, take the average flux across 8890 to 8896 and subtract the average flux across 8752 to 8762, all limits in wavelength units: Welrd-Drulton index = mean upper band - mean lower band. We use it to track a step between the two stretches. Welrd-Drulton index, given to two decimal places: -0.19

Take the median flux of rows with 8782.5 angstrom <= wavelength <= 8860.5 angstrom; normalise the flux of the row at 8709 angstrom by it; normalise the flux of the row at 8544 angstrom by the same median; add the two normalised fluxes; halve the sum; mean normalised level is 0.889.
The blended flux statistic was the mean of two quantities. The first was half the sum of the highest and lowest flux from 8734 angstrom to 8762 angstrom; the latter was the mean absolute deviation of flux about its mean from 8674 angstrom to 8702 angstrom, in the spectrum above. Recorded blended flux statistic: 3.90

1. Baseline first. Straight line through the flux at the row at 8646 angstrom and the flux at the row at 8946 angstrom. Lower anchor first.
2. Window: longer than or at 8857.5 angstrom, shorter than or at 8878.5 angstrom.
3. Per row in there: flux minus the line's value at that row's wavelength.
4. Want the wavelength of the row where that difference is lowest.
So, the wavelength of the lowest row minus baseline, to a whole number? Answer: 8877 angstrom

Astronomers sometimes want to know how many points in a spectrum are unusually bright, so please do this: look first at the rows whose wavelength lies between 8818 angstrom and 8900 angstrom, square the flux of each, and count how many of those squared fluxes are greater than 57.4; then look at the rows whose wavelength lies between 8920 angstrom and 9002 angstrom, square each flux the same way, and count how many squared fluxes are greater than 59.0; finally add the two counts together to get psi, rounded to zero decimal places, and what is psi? 27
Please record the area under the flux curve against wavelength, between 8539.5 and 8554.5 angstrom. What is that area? 94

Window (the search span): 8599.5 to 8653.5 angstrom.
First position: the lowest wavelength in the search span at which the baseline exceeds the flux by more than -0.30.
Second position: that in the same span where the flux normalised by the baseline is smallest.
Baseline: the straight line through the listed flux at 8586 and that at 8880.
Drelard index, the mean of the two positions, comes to 8601.0 angstrom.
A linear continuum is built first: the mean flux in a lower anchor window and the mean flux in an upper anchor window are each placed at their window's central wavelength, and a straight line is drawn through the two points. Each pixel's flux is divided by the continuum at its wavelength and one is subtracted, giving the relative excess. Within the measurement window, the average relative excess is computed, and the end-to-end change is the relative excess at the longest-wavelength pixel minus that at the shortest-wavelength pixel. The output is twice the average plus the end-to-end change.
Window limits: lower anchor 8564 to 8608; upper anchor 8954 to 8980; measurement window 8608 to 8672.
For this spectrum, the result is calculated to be -0.11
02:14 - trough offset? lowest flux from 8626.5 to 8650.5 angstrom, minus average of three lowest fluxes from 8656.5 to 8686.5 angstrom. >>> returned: 1.2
